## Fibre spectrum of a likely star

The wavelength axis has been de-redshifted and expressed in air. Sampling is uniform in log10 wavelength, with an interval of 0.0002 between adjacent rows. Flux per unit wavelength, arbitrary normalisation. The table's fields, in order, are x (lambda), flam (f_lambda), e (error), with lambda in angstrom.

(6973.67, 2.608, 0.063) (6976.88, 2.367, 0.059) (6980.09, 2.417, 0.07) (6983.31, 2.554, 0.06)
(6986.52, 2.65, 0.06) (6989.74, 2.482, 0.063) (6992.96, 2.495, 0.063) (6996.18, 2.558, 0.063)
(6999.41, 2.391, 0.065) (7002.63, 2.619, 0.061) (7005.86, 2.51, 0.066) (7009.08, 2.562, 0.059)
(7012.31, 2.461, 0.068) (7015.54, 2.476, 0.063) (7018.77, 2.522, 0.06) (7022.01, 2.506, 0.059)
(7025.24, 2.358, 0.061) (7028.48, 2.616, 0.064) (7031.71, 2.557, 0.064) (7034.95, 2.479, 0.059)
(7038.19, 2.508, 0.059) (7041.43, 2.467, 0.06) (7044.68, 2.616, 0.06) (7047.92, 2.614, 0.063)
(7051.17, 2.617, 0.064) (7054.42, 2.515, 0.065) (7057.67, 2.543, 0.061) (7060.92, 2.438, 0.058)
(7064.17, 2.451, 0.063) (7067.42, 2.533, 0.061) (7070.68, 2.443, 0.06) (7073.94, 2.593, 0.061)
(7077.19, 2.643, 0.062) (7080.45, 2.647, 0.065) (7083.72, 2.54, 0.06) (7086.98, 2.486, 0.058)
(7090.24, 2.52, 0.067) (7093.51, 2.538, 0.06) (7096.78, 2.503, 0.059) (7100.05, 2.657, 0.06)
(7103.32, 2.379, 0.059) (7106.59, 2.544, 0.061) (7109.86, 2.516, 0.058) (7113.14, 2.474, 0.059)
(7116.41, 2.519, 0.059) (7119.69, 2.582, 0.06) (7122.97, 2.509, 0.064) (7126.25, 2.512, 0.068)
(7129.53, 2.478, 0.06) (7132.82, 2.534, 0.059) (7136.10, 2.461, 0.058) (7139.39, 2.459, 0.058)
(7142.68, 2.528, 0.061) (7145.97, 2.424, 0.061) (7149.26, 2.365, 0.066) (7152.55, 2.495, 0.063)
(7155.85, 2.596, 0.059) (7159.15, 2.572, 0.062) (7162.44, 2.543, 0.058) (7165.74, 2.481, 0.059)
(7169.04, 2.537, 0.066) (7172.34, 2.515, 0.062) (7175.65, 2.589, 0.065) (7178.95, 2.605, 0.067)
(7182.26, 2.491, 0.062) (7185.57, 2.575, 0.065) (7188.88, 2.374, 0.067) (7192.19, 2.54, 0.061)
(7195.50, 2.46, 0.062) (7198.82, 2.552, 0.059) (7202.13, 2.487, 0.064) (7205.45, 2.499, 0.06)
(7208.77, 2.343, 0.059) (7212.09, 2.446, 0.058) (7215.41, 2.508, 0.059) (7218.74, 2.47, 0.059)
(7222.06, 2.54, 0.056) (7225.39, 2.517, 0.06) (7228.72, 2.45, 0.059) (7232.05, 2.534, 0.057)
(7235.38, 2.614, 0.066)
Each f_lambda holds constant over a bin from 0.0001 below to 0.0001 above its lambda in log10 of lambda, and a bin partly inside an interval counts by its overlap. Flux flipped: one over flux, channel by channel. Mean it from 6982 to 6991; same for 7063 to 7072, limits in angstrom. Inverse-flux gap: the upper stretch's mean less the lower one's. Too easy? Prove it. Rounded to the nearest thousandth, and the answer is 0.013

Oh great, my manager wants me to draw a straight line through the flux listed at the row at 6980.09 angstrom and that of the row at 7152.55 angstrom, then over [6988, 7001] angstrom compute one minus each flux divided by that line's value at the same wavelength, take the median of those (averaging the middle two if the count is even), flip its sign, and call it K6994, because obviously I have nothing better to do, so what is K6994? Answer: 0.027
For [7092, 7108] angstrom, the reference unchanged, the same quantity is 0.028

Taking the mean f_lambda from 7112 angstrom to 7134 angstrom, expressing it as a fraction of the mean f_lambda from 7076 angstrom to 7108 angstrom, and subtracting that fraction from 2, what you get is 1.01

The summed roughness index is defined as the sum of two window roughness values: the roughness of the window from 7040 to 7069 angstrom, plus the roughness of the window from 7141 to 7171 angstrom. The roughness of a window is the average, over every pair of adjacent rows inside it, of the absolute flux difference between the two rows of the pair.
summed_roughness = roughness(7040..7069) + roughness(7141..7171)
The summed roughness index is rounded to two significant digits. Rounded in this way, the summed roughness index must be 0.13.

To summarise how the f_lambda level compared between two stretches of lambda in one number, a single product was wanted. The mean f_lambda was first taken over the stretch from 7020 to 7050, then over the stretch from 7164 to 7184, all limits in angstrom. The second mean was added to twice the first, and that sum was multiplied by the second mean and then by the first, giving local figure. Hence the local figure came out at 48.6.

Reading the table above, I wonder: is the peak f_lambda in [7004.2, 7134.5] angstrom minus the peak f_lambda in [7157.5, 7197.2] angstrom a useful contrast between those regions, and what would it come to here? 0.05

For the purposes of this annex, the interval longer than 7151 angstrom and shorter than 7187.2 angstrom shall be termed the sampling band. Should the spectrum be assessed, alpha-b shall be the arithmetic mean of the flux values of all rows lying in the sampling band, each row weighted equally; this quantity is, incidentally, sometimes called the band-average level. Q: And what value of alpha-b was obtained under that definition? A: 2.55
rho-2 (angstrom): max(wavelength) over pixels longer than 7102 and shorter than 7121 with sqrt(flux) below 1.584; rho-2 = 7113.14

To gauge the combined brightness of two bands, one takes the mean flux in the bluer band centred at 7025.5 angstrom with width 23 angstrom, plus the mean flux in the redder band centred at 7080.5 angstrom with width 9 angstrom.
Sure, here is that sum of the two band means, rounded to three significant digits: 5.11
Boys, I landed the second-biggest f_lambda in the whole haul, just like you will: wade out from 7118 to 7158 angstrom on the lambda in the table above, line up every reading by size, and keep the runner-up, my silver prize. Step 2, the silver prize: 2.582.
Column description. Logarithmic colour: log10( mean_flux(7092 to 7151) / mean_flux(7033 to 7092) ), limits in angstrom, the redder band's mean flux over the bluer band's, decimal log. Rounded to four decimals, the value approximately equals -0.0064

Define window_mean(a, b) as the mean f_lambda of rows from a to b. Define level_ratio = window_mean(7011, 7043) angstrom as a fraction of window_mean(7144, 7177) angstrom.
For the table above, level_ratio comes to 0.99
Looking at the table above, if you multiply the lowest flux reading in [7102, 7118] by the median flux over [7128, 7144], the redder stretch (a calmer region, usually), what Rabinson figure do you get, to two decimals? 5.90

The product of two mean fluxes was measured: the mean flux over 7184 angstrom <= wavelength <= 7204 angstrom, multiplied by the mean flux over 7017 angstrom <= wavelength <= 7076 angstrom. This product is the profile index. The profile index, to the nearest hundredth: 6.30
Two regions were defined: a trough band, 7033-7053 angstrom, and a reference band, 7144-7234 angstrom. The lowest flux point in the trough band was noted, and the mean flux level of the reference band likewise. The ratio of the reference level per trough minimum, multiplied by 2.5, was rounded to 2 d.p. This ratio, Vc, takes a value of 2.53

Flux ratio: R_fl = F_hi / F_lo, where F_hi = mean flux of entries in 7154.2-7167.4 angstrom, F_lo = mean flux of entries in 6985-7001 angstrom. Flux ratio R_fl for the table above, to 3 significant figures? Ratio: 1.01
